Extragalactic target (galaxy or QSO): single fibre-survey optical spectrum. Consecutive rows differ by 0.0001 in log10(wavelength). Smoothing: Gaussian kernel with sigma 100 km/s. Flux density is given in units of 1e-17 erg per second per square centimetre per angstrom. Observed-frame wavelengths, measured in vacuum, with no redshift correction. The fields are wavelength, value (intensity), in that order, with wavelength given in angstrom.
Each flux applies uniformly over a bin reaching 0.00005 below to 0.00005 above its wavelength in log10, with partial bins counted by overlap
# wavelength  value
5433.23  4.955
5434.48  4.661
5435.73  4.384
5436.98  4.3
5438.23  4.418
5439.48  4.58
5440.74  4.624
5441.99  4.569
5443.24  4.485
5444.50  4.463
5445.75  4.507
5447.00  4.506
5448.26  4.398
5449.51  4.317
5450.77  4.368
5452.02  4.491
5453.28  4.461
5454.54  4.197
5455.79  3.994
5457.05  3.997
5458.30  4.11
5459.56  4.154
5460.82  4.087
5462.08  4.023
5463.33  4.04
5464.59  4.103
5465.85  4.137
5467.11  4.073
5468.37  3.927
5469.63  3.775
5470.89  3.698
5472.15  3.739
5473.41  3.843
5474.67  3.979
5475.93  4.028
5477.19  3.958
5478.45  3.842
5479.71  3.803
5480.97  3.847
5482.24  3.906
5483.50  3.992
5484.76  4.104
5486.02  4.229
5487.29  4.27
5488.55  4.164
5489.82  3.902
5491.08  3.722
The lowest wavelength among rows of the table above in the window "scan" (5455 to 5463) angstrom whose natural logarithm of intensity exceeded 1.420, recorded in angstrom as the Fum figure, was 5459.56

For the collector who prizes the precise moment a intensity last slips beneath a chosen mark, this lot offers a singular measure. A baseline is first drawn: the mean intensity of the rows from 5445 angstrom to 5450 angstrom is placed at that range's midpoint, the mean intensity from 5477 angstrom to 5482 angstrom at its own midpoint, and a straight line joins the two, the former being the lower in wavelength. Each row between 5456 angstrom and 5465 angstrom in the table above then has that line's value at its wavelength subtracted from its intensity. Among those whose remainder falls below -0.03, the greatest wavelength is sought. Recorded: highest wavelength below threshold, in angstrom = 5463.33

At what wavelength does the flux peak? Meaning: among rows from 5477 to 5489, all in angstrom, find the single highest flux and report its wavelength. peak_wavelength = 5487.29 angstrom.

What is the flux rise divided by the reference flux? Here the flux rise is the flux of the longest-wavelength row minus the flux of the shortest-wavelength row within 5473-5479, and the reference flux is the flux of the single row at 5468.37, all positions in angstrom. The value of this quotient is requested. 0.00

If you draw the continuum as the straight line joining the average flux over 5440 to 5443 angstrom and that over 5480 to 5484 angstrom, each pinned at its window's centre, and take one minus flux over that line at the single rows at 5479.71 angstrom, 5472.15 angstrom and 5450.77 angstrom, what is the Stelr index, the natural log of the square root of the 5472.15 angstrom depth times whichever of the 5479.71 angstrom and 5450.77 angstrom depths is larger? -2.9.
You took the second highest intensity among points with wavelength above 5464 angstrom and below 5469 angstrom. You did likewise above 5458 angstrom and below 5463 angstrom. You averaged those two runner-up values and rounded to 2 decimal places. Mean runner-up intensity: 4.11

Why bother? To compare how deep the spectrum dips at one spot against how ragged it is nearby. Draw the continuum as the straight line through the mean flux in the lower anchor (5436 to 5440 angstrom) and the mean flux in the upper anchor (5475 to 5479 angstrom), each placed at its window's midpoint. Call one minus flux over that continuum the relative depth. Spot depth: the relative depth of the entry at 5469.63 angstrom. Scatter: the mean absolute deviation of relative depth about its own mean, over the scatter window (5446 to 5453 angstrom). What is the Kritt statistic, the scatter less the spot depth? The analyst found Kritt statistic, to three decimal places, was -0.050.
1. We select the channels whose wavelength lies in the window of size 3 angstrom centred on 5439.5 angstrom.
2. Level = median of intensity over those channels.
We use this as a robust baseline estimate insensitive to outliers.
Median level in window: 4.58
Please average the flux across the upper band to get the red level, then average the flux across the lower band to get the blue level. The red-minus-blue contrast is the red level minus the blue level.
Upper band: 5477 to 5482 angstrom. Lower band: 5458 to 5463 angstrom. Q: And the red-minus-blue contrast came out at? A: -0.23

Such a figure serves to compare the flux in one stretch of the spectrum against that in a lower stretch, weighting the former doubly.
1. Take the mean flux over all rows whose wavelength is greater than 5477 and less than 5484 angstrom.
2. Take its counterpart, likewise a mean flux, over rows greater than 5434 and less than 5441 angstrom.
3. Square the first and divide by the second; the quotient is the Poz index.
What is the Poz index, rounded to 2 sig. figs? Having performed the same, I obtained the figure 3.4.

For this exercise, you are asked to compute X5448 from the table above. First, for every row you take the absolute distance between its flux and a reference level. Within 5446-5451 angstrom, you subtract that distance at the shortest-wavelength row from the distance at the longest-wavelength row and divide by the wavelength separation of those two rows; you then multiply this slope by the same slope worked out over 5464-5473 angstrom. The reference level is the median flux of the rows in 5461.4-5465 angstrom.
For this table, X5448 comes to -0.0012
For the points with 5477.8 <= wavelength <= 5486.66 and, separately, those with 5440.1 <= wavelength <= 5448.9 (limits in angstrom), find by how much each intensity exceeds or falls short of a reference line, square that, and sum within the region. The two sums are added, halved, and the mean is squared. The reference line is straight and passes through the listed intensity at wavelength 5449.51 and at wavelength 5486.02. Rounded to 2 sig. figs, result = 0.23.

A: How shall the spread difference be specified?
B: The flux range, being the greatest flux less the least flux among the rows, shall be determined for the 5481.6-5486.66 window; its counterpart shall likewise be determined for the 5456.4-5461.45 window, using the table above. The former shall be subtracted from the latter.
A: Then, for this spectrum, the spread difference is -0.17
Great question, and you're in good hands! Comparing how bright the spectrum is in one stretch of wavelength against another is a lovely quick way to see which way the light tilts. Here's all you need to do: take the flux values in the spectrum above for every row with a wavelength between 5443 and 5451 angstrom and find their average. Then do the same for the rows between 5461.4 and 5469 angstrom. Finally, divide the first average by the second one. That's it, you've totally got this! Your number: 1.09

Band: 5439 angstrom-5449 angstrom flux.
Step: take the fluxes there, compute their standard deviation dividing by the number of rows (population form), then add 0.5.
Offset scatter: 0.57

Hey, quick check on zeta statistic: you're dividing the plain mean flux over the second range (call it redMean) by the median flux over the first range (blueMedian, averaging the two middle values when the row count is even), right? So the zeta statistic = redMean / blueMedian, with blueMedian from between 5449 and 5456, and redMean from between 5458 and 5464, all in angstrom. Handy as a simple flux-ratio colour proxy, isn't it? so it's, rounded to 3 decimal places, 0.940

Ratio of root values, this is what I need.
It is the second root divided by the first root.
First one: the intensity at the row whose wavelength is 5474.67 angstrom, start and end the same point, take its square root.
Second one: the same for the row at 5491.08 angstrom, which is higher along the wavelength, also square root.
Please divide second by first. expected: 0.97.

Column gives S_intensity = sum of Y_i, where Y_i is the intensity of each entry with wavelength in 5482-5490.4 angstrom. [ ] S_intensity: 28.6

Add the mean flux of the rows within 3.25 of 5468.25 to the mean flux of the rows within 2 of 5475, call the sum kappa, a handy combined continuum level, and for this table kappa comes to 7.9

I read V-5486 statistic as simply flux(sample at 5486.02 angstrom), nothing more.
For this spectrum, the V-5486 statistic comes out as 4.229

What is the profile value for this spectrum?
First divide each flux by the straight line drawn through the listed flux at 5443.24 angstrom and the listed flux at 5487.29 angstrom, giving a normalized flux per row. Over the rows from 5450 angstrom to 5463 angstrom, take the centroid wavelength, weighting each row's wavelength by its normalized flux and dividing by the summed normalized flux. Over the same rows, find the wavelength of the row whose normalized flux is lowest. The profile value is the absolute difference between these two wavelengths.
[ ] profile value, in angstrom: 0.5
